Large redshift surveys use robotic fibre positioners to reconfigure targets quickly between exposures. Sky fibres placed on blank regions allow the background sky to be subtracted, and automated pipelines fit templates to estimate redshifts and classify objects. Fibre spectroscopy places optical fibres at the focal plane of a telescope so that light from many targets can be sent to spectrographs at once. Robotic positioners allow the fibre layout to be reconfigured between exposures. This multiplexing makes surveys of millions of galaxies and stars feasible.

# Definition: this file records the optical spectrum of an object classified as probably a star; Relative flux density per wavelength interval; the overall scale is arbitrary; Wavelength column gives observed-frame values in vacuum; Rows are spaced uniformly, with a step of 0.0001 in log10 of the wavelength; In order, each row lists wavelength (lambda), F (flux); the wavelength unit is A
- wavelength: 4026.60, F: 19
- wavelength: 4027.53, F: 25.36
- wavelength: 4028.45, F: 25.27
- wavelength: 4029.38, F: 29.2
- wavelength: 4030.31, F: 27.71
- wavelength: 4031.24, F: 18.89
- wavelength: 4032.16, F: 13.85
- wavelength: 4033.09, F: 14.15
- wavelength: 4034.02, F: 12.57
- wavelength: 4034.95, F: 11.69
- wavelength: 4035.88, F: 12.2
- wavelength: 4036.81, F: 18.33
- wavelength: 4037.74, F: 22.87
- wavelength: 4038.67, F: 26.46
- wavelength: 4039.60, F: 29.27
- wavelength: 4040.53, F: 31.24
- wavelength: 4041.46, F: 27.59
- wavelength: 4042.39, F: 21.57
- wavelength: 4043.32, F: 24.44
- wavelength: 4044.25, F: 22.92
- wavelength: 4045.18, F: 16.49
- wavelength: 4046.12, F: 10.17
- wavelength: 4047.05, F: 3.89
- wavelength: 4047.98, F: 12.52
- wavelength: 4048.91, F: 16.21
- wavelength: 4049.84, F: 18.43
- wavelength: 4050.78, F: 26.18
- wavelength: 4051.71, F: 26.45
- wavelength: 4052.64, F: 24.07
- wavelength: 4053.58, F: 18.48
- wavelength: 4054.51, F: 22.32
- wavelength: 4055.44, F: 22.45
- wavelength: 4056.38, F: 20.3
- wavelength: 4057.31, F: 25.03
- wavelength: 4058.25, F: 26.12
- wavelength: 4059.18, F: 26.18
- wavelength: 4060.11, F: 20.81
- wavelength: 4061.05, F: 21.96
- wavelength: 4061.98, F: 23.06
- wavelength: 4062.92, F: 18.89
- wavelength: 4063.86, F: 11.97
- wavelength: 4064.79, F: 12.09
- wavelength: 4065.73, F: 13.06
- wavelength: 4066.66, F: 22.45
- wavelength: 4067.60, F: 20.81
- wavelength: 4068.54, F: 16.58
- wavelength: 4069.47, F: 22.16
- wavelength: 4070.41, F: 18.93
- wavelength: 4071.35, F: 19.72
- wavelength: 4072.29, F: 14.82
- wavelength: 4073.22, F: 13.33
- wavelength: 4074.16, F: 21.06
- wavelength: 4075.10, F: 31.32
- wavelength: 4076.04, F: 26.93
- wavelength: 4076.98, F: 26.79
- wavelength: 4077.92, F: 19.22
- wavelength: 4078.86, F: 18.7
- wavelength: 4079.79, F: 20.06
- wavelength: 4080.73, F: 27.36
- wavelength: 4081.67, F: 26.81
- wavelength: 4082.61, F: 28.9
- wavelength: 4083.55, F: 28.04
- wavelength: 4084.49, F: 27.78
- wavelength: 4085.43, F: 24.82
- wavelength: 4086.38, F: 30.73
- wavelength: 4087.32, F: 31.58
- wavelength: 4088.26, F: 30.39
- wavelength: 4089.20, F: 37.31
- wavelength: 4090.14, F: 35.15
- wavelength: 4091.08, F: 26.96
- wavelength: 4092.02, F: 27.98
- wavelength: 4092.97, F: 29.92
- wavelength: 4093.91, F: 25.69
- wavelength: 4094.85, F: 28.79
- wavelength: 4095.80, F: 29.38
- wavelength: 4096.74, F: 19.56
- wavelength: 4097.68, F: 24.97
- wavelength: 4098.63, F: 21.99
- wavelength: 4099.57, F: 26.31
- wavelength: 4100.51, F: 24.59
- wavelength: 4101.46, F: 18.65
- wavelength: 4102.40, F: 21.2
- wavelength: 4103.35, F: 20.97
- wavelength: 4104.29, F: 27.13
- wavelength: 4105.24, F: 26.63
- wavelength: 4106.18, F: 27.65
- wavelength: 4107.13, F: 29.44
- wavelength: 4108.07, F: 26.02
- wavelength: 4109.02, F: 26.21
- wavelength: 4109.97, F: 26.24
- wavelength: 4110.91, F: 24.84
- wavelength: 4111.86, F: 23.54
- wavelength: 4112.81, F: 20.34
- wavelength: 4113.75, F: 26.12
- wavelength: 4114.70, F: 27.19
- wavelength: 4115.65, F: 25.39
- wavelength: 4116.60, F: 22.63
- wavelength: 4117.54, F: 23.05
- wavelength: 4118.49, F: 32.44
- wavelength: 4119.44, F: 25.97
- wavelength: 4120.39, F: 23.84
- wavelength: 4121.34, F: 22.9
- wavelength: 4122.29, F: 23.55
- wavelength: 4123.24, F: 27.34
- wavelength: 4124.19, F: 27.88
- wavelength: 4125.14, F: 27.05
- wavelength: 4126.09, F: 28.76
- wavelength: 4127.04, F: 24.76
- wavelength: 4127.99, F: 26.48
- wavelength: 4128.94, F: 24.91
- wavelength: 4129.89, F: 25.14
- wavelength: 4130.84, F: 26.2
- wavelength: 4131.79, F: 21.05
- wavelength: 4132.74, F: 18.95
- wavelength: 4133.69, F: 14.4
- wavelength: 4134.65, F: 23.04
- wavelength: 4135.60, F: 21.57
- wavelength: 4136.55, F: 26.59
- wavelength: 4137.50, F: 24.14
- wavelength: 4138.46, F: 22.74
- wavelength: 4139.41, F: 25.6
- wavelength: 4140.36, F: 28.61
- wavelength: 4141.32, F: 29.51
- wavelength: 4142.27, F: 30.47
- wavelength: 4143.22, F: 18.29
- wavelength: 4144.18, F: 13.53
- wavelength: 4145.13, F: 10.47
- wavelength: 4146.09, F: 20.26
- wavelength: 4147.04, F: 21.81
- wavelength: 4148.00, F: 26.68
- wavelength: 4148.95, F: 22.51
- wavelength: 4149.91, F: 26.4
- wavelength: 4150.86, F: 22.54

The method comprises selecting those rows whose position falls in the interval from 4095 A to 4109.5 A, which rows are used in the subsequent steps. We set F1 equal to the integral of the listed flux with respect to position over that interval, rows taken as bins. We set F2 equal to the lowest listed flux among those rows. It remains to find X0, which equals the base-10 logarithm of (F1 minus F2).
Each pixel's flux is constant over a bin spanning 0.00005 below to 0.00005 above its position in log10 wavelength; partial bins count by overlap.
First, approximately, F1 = 360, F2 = 18.65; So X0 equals 2.53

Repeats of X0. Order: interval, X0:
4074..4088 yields 2.54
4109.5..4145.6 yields 2.93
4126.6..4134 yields 2.19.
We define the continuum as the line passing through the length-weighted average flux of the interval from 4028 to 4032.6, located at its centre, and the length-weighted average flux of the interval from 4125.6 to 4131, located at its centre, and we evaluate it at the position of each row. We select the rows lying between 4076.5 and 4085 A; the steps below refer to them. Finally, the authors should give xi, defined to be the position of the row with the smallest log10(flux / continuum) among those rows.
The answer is 4078.86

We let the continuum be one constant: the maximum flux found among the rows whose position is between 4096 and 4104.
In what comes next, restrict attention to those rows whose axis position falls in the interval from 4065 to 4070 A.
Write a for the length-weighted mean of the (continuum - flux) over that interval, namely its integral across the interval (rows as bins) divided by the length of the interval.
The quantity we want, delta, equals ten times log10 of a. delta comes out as 8.8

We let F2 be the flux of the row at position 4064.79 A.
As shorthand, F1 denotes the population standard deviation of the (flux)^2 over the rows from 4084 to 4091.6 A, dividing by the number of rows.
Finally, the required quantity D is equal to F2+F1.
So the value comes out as 255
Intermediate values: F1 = 243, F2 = 12.09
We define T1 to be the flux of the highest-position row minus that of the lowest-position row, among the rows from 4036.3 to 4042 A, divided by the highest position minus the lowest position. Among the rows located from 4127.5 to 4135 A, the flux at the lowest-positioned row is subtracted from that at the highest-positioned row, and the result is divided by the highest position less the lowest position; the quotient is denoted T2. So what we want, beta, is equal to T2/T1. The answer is 0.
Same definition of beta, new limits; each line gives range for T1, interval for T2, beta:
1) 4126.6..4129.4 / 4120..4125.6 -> 9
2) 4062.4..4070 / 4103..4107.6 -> 4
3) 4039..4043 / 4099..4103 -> 1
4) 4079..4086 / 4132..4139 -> 1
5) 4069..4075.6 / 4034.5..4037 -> 2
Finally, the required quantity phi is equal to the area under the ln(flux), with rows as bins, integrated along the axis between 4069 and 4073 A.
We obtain 12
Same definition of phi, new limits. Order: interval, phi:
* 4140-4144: 13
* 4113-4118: 16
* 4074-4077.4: 11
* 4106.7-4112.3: 18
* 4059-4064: 15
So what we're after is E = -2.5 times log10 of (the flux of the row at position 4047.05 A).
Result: -1.47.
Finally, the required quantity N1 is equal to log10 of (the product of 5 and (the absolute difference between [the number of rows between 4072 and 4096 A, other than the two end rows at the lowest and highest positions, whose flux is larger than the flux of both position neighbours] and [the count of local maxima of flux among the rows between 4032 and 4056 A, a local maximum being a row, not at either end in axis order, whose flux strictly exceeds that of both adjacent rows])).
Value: 1.00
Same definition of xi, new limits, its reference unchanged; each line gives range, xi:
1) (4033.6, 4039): 4034.95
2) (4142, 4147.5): 4145.13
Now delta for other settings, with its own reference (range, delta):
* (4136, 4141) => -1.5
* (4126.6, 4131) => -0.7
